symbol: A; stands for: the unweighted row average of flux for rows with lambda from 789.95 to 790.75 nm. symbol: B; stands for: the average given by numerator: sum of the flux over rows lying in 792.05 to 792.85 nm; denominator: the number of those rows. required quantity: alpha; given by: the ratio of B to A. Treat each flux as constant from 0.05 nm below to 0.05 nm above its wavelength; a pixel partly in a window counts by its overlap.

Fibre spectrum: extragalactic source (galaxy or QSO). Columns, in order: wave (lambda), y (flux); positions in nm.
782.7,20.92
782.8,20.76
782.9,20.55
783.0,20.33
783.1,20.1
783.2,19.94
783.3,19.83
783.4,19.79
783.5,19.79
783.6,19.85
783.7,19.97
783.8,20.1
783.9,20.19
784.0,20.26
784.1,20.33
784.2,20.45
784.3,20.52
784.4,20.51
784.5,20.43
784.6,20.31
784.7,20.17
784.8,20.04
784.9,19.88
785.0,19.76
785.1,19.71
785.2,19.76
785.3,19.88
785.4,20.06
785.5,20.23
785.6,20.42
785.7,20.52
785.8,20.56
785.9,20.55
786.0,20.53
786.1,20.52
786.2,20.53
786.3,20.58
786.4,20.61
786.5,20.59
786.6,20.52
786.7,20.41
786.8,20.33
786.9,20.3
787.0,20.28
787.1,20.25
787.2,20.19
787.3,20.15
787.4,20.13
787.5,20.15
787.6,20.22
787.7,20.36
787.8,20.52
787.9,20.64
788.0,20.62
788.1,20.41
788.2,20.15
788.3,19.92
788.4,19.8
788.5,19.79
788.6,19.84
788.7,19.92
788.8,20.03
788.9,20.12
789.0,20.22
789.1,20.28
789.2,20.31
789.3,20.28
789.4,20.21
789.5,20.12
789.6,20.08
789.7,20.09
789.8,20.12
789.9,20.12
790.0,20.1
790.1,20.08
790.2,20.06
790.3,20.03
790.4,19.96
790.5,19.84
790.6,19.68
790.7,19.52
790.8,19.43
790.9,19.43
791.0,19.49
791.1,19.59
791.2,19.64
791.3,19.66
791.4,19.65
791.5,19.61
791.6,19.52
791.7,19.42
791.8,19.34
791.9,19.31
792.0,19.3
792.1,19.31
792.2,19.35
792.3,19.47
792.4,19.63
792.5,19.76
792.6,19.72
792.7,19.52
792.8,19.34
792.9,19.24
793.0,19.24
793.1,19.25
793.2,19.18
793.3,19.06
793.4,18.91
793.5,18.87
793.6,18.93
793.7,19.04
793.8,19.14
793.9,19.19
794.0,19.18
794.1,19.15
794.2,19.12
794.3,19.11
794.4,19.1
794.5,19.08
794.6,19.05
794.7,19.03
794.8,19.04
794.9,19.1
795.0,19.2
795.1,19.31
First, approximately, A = 19.9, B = 19.5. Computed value 0.98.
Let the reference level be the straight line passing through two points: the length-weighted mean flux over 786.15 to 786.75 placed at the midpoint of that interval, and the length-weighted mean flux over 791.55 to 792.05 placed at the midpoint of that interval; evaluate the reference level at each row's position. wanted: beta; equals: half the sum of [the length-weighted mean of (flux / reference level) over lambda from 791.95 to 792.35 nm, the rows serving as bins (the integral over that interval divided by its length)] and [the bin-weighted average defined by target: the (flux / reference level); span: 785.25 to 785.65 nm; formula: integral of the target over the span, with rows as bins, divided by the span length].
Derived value 0.99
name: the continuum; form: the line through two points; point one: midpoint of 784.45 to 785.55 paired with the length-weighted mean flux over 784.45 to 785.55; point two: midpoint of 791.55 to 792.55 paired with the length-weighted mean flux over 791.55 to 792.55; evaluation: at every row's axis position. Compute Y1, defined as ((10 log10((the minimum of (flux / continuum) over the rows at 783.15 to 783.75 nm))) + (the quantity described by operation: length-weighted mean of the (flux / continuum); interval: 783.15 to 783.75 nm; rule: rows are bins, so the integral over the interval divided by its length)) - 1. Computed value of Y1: -0.09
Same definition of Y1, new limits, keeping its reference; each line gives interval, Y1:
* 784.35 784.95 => -0.02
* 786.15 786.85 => 0.13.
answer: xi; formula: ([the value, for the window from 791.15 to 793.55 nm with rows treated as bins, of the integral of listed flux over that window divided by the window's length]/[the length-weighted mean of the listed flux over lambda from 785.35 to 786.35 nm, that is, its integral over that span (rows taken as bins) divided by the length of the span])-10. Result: -9.05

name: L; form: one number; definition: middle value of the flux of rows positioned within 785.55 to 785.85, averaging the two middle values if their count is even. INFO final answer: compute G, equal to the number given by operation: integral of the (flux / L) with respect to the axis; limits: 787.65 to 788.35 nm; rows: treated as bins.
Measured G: 0.695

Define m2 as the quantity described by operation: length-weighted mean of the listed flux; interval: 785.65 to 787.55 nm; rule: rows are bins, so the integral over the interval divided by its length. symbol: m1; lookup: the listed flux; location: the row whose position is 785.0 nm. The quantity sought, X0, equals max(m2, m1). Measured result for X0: 20.4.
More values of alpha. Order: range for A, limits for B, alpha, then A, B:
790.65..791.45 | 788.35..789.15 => 1.02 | 19.6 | 20.0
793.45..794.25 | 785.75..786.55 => 1.08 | 19.1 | 20.6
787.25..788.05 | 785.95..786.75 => 1.01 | 20.3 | 20.5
